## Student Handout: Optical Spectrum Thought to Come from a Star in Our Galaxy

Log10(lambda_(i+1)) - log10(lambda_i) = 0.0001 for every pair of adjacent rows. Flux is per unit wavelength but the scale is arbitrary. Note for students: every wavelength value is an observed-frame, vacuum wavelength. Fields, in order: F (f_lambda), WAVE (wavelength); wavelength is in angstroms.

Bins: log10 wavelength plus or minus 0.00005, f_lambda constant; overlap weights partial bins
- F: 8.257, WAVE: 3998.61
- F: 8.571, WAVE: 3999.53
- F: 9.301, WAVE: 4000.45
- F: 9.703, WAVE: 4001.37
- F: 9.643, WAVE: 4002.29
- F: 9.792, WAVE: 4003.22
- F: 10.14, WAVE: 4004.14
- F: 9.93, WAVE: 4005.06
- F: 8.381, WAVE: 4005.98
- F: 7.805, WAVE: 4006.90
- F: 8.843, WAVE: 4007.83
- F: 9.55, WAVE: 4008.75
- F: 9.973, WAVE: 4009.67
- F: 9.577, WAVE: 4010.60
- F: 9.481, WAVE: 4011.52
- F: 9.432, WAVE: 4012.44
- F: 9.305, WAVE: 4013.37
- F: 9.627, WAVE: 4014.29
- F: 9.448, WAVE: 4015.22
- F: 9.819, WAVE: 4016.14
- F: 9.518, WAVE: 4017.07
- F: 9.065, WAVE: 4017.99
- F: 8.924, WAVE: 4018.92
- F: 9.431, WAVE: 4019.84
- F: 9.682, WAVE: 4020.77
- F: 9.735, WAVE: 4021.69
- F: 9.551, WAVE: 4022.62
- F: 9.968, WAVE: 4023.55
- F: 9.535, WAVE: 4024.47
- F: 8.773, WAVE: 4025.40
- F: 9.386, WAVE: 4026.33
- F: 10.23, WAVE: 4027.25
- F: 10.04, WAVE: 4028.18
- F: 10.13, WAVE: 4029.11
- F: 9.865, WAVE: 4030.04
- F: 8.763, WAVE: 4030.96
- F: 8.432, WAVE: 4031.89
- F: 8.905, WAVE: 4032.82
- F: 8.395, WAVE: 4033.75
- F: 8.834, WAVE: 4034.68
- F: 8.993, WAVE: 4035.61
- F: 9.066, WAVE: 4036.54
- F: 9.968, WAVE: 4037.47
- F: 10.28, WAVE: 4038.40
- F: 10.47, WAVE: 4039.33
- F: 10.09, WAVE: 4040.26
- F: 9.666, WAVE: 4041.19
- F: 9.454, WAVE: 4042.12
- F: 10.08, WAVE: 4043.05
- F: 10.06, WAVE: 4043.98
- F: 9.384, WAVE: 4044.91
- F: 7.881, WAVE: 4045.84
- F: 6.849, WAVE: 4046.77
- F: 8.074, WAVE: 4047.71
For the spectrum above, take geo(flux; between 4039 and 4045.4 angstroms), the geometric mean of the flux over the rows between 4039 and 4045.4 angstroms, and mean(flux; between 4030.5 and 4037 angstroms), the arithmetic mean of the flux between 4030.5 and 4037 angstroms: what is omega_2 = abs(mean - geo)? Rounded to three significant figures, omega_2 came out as 1.11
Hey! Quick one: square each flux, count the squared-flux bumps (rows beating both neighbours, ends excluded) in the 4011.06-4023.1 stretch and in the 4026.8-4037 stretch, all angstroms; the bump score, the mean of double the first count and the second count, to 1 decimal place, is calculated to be 4.0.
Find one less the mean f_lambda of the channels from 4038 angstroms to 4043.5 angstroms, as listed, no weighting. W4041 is -9.01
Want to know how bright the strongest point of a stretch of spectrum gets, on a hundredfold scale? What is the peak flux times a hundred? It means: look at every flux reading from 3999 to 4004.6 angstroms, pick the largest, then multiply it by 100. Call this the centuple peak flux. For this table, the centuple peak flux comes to 1014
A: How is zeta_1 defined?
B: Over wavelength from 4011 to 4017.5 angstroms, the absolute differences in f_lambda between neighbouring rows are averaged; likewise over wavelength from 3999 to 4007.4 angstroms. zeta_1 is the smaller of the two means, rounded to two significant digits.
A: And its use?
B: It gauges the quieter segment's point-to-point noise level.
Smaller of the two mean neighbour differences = 0.22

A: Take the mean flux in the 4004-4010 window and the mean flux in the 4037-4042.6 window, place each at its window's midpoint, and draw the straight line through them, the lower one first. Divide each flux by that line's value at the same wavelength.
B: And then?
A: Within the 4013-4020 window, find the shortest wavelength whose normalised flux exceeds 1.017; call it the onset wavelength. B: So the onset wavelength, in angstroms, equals 4014.29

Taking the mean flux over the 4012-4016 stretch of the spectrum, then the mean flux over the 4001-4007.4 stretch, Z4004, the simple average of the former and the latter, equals 9.40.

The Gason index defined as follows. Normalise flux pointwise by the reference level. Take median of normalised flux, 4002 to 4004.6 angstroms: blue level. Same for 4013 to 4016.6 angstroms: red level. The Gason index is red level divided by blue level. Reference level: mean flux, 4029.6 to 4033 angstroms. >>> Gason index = 0.97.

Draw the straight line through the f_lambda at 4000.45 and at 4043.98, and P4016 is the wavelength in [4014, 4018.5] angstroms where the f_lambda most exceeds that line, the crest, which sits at 4016.14 angstroms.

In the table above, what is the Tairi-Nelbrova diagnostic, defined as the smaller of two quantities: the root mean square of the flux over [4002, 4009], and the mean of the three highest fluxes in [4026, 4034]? 9.29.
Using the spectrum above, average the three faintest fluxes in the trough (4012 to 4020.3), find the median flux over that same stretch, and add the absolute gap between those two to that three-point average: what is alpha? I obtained 9.4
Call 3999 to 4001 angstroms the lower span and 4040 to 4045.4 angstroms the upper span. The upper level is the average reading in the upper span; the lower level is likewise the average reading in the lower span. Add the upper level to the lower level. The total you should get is 18.7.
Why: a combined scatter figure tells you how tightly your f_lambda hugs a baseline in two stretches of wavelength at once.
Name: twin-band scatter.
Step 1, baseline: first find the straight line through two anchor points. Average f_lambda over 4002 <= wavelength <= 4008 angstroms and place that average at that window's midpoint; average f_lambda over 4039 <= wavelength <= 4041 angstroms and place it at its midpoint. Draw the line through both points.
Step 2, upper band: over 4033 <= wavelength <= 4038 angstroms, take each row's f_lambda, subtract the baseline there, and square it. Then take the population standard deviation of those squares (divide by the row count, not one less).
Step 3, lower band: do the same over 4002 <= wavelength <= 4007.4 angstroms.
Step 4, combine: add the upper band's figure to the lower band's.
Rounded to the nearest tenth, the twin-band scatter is 1.5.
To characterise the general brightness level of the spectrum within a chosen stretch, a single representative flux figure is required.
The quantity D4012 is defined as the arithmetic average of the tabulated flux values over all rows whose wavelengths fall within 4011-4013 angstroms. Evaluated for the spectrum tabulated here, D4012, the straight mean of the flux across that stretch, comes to 9.46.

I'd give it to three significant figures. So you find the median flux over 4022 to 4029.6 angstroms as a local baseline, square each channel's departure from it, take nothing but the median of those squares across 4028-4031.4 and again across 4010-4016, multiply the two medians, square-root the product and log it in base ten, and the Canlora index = -1.01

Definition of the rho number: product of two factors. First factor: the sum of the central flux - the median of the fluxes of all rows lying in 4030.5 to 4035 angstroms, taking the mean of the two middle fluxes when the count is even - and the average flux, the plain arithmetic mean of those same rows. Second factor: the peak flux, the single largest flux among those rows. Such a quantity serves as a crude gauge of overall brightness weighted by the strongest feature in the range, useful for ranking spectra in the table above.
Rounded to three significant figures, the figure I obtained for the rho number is 155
